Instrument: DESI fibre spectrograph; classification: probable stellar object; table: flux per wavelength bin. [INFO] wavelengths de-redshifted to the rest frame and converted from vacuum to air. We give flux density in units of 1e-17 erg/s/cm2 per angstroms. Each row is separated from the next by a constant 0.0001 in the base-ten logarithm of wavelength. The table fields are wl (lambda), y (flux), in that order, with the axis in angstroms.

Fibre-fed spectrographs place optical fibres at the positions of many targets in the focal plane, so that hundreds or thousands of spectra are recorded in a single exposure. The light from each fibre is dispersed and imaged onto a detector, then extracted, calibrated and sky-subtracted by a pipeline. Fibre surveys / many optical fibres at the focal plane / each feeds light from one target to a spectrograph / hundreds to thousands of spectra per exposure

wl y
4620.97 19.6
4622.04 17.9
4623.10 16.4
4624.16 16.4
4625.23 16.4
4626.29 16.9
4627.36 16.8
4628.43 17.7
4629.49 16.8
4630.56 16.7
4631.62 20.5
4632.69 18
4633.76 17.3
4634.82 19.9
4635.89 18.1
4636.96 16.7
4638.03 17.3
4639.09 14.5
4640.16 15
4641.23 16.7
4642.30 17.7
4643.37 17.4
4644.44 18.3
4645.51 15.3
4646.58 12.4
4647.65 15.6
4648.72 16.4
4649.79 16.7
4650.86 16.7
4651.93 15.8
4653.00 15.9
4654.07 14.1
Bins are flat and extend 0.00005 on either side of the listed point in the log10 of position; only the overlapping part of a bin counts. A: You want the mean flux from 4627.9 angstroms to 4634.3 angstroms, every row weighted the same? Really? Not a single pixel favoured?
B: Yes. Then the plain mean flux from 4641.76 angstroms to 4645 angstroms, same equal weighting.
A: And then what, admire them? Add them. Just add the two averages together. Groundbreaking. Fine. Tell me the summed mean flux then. 35.6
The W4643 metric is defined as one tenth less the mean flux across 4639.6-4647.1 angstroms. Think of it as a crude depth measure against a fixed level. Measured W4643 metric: -16.0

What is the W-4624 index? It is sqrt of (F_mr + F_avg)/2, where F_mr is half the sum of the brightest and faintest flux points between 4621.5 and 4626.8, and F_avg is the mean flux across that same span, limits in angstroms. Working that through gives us 4.12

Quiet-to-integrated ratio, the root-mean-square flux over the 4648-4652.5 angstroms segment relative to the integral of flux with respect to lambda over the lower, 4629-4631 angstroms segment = 0.5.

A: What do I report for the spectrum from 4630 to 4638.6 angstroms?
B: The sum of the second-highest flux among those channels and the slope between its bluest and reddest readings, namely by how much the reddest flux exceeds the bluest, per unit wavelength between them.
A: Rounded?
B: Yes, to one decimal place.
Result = 20.0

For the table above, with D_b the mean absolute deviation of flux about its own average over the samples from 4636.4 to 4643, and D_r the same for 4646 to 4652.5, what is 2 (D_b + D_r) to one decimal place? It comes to 4.2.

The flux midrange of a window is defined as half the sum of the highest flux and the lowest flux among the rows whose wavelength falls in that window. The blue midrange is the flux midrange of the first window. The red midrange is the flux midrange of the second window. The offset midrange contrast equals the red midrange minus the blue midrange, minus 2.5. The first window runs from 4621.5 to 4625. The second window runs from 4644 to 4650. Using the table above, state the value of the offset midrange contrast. -4.3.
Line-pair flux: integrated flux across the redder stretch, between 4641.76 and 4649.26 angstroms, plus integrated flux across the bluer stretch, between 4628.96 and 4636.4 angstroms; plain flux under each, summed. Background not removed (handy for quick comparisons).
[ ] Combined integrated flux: 257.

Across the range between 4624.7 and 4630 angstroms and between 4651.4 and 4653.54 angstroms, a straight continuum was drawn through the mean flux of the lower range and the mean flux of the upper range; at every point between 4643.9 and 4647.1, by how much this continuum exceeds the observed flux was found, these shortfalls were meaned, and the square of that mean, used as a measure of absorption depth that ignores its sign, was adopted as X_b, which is 0.66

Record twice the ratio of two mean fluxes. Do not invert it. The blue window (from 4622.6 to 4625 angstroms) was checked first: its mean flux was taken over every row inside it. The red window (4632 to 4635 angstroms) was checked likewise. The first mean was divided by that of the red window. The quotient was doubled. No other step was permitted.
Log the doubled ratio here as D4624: 1.8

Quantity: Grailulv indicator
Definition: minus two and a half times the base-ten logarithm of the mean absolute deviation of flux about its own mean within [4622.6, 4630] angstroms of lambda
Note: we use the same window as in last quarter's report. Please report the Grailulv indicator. 1.2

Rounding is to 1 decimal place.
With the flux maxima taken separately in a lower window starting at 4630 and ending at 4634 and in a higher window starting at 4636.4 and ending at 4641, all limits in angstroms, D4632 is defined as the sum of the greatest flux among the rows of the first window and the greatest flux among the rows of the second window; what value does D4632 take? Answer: 37.8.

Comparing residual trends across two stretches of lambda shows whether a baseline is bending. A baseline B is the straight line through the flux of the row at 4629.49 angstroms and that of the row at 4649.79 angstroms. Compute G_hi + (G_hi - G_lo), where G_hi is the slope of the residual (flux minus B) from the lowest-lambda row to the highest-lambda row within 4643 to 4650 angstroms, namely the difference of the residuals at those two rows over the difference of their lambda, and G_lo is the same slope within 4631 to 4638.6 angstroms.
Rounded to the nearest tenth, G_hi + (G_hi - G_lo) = 0.3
